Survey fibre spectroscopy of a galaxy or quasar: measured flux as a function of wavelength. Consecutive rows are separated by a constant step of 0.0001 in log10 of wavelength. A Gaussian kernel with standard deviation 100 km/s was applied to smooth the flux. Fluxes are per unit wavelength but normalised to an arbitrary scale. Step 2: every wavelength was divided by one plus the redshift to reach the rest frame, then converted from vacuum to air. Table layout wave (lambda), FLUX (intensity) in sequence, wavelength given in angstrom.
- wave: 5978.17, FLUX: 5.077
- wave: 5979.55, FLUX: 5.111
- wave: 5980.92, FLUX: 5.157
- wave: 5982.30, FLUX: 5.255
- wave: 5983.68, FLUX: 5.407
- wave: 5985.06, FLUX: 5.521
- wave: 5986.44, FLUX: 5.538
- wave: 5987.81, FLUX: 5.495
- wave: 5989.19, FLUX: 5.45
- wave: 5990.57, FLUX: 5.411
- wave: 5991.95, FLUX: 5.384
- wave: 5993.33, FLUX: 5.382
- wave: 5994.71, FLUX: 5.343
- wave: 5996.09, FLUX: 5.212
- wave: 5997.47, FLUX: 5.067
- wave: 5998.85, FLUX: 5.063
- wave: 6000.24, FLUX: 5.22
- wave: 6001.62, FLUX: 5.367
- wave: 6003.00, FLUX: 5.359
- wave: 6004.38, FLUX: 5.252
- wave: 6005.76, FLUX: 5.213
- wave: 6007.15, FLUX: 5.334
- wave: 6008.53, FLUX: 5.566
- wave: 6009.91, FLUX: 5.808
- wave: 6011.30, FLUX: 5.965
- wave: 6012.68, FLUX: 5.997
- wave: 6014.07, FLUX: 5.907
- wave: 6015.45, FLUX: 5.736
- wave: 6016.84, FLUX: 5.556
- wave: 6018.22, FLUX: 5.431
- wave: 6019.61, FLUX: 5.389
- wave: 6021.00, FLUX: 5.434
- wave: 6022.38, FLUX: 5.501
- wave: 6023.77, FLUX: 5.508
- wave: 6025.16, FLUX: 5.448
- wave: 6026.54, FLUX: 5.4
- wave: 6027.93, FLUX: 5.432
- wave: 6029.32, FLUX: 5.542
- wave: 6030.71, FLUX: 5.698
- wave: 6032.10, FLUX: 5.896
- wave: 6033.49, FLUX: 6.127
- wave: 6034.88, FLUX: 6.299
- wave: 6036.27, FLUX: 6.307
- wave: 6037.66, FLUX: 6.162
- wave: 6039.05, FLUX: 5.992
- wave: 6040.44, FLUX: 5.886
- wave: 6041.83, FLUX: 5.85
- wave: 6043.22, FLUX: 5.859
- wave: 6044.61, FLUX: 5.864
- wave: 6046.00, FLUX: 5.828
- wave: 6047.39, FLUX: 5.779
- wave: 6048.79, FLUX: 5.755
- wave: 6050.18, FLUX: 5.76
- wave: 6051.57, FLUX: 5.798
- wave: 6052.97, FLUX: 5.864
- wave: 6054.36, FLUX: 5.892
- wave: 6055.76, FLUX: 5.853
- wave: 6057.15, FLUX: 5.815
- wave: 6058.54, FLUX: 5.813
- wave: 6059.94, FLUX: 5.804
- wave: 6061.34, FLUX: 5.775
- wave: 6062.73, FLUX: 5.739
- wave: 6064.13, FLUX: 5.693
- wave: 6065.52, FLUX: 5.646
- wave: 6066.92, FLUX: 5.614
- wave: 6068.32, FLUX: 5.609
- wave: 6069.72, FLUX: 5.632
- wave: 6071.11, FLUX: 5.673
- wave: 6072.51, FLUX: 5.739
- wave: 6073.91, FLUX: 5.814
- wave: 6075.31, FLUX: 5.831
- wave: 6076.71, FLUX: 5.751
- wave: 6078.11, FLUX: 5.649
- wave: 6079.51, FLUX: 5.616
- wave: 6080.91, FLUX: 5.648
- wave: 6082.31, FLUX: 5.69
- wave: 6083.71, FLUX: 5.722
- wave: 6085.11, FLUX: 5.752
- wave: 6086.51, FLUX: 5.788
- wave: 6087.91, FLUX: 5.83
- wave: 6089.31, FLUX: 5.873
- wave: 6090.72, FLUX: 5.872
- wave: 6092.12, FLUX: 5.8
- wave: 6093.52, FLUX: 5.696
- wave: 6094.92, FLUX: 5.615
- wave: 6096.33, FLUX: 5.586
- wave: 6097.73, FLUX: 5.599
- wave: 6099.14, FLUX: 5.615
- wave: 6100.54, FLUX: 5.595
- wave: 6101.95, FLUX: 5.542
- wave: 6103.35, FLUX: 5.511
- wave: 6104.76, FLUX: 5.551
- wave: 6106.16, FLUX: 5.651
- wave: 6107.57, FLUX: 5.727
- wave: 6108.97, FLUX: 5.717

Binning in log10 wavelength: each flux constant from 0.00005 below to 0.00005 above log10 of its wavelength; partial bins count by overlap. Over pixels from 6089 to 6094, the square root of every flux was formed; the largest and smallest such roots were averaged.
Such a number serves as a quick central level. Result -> 2.41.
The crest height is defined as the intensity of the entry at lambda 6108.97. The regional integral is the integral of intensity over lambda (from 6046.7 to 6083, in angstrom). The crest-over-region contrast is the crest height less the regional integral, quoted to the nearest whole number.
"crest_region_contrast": -203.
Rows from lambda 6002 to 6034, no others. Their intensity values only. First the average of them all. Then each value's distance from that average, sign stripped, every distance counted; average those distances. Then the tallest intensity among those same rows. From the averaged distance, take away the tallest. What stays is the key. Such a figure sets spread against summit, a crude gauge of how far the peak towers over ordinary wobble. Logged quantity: -5.9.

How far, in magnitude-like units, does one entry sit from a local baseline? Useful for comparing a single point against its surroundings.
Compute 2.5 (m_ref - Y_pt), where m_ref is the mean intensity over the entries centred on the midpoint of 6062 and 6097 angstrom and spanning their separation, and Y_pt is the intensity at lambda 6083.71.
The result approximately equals -0.02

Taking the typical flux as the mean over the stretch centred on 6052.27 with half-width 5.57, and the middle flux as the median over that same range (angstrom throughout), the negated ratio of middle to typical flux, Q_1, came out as -1.00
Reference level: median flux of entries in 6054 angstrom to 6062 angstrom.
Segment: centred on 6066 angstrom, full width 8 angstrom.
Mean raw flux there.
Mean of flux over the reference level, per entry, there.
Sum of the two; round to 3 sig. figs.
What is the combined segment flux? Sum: 6.63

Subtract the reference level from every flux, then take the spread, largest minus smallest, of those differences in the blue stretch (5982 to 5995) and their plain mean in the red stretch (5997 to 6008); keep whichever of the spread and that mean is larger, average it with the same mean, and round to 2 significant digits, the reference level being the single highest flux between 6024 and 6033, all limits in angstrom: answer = -0.19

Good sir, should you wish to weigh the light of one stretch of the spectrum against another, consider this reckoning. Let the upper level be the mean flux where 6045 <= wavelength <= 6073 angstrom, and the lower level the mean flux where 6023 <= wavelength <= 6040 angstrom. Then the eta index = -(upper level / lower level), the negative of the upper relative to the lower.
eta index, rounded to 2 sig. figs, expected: -0.99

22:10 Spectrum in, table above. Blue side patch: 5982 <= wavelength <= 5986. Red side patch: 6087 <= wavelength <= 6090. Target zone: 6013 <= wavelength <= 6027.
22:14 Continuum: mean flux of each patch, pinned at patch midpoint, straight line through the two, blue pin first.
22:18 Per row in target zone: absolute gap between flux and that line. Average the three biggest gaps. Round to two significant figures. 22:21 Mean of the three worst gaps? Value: 0.25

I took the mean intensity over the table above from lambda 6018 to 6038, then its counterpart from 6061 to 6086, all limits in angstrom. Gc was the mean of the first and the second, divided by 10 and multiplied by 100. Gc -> 57.0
